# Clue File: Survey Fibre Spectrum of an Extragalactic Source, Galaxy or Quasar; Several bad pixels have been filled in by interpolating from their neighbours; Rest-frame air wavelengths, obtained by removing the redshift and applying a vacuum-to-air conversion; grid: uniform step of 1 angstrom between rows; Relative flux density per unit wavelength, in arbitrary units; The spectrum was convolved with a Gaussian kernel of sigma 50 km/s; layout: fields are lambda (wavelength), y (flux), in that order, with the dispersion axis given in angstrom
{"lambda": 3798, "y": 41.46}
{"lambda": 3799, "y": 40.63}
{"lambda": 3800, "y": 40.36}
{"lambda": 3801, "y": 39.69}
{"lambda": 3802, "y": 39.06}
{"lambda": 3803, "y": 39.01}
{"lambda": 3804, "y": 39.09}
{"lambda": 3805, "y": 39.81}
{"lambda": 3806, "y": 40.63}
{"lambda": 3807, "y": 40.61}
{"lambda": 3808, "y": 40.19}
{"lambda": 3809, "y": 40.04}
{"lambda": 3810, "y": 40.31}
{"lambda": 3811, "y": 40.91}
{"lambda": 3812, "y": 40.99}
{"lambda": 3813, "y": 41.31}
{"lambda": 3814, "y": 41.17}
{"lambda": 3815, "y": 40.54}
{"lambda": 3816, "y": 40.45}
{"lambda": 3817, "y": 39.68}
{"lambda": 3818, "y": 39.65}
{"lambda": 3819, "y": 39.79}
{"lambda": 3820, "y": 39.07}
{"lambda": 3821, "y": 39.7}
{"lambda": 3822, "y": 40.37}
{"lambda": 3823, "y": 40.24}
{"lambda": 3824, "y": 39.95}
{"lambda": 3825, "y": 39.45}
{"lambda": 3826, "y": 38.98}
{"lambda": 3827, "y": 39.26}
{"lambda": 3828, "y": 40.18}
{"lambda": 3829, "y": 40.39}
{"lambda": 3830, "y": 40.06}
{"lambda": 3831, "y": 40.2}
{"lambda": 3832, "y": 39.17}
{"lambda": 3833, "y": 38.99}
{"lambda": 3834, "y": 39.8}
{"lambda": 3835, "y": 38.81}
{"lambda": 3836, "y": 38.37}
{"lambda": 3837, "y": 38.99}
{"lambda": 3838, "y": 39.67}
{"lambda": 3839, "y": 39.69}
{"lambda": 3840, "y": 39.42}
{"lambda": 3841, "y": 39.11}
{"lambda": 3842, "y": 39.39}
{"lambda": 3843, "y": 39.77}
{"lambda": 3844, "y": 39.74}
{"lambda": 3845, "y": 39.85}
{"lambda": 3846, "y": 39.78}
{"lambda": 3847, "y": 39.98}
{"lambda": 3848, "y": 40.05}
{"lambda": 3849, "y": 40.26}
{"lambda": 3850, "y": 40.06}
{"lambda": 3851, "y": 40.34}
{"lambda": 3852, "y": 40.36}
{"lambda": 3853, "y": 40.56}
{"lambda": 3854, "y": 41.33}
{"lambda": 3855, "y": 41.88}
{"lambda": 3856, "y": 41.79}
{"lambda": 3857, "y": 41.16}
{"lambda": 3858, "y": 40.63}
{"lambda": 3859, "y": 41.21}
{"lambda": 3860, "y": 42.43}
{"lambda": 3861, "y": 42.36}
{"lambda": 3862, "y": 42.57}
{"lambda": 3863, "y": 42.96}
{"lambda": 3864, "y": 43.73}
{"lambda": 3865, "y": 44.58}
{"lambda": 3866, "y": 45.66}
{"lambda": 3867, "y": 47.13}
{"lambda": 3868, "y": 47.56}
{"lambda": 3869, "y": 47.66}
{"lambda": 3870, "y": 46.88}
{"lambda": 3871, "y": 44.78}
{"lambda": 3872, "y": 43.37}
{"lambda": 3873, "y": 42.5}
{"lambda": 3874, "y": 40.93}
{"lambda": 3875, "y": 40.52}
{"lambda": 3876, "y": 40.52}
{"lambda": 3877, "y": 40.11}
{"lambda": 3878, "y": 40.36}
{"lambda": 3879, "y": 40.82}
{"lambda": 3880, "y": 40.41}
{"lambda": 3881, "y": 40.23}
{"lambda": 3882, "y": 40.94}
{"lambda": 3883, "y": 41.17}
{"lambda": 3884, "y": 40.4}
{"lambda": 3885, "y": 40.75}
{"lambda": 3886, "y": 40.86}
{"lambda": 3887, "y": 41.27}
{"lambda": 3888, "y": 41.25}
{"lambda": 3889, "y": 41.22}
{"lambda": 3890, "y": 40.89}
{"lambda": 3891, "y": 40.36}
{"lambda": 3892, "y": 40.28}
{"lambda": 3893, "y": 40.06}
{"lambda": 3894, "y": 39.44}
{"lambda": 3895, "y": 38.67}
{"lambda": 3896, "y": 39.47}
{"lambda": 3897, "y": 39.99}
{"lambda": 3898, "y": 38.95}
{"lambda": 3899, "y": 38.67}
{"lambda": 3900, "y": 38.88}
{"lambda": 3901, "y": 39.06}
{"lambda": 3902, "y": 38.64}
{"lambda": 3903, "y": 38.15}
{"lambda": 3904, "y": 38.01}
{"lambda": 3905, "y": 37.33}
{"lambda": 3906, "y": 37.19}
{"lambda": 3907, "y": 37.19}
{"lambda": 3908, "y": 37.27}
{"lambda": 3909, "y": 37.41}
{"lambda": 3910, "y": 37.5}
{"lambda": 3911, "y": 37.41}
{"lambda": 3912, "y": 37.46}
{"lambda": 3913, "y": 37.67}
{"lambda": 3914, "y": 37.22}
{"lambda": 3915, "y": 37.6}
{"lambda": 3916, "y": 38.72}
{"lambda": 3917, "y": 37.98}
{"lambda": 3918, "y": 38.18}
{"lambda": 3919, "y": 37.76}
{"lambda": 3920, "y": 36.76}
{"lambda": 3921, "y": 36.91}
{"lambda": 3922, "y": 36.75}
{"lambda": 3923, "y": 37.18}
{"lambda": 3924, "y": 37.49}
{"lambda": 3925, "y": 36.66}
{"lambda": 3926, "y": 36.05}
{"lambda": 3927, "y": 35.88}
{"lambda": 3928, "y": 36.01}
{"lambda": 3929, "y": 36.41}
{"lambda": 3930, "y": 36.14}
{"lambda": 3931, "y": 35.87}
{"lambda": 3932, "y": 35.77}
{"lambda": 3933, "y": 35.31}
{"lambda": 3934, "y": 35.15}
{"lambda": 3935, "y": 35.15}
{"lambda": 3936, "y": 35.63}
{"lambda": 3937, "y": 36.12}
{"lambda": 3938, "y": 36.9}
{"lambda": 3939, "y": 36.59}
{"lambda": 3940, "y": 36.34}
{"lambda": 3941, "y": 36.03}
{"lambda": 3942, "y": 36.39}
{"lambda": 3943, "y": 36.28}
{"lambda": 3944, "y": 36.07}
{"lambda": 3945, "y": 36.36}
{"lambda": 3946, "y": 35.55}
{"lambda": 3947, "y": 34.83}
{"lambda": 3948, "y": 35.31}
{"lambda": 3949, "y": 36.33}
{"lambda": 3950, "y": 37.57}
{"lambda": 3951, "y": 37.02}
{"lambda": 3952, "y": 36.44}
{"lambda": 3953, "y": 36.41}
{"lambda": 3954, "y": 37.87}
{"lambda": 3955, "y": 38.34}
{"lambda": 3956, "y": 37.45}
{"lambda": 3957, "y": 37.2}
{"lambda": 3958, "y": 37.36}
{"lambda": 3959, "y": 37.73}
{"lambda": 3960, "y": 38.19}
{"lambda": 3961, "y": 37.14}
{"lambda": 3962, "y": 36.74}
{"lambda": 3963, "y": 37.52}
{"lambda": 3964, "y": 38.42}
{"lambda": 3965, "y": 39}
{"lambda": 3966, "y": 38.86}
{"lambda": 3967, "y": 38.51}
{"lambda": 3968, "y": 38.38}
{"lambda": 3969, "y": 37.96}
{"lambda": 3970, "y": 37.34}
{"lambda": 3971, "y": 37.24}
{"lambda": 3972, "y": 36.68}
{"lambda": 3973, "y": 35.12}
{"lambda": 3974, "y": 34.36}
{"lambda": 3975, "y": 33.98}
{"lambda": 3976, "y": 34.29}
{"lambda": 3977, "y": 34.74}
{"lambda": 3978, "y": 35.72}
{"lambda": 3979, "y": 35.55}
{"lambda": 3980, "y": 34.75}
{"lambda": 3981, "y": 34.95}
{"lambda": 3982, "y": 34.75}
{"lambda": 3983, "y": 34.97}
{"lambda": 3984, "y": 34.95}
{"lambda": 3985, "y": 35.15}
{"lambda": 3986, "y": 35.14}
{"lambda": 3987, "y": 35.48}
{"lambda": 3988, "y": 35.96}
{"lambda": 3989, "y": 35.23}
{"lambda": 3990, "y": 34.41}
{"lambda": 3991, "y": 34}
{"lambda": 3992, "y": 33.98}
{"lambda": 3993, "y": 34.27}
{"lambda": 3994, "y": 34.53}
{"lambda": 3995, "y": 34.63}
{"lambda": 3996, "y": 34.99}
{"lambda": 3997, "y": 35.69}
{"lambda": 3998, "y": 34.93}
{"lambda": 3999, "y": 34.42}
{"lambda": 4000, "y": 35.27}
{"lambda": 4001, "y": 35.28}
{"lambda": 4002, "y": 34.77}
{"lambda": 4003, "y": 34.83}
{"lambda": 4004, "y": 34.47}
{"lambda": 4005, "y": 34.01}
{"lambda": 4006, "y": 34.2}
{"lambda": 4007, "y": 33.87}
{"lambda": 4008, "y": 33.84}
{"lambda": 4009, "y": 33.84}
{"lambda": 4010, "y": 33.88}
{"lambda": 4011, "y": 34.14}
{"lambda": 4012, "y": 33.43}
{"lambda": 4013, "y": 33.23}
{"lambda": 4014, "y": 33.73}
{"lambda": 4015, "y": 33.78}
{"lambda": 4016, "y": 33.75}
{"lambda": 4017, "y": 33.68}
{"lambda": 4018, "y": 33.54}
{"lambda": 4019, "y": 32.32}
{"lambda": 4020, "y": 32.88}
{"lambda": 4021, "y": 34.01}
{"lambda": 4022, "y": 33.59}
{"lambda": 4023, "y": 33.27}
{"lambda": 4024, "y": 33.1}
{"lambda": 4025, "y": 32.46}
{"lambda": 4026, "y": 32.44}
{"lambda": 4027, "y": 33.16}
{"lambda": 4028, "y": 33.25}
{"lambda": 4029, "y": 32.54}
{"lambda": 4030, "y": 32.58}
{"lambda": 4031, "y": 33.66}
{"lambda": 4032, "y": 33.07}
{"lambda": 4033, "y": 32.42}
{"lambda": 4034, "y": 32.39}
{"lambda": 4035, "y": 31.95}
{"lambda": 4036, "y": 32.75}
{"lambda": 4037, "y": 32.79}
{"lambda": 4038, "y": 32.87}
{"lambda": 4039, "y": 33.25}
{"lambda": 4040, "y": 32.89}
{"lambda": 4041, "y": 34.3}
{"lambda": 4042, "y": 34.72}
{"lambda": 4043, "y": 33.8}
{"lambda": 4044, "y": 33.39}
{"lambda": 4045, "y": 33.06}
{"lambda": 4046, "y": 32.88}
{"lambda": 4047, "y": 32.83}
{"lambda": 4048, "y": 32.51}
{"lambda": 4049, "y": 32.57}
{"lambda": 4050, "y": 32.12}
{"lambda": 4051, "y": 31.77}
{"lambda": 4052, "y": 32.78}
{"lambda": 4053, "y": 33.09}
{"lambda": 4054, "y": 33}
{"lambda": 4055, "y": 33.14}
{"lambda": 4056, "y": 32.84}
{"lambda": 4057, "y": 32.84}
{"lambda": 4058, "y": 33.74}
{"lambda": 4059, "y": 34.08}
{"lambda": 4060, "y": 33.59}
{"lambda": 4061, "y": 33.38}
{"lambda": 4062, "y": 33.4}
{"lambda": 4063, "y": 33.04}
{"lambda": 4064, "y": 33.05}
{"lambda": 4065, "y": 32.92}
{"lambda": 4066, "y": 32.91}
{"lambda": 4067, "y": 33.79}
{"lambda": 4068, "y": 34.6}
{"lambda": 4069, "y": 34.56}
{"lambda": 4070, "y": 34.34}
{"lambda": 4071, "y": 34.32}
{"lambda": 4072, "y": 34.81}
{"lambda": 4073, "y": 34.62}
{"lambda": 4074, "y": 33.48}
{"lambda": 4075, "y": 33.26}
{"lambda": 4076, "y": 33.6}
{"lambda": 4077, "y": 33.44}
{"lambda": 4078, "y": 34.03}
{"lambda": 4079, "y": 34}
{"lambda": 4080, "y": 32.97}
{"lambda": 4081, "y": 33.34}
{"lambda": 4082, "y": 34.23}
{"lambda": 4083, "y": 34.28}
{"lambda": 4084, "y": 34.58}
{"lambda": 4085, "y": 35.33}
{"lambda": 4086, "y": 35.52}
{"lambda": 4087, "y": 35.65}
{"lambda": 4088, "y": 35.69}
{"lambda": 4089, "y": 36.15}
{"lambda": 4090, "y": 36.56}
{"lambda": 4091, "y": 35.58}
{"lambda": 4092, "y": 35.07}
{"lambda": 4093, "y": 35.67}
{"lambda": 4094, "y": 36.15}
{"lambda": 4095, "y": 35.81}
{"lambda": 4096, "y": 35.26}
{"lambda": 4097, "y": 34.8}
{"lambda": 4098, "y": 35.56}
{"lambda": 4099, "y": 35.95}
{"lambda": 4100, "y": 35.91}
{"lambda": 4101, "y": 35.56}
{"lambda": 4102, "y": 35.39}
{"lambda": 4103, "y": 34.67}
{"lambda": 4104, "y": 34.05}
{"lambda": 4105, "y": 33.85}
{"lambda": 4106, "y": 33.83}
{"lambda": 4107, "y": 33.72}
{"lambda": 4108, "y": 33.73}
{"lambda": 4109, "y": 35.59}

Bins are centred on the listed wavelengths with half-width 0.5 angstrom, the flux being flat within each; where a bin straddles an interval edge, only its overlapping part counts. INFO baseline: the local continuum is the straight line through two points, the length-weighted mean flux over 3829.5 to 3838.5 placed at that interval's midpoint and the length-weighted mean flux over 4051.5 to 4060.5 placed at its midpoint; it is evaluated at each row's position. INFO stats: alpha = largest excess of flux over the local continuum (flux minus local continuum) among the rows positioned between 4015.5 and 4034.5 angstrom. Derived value -0.2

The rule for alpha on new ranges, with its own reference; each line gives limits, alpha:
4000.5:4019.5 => 0.5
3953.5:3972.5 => 3.3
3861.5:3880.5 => 9.3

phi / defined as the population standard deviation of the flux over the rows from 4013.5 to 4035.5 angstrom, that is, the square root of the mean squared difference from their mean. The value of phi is 0.59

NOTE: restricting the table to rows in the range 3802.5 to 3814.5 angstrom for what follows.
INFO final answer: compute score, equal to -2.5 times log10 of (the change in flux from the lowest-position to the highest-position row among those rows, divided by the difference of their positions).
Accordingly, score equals 1.8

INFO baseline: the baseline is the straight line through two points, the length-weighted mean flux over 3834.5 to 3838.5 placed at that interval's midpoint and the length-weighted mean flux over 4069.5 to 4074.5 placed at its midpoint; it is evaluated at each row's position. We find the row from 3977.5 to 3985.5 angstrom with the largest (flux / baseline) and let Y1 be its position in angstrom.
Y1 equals 3978 angstrom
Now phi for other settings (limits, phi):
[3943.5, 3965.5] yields 1.04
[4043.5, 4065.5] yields 0.50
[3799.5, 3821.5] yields 0.68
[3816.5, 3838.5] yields 0.55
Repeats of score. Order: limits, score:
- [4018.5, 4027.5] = 2.4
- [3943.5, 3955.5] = 1.7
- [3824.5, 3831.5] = 2.3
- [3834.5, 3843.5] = 2.3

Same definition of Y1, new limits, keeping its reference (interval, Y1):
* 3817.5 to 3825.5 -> 3822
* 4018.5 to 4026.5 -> 4021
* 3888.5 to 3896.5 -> 3889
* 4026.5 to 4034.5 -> 4031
